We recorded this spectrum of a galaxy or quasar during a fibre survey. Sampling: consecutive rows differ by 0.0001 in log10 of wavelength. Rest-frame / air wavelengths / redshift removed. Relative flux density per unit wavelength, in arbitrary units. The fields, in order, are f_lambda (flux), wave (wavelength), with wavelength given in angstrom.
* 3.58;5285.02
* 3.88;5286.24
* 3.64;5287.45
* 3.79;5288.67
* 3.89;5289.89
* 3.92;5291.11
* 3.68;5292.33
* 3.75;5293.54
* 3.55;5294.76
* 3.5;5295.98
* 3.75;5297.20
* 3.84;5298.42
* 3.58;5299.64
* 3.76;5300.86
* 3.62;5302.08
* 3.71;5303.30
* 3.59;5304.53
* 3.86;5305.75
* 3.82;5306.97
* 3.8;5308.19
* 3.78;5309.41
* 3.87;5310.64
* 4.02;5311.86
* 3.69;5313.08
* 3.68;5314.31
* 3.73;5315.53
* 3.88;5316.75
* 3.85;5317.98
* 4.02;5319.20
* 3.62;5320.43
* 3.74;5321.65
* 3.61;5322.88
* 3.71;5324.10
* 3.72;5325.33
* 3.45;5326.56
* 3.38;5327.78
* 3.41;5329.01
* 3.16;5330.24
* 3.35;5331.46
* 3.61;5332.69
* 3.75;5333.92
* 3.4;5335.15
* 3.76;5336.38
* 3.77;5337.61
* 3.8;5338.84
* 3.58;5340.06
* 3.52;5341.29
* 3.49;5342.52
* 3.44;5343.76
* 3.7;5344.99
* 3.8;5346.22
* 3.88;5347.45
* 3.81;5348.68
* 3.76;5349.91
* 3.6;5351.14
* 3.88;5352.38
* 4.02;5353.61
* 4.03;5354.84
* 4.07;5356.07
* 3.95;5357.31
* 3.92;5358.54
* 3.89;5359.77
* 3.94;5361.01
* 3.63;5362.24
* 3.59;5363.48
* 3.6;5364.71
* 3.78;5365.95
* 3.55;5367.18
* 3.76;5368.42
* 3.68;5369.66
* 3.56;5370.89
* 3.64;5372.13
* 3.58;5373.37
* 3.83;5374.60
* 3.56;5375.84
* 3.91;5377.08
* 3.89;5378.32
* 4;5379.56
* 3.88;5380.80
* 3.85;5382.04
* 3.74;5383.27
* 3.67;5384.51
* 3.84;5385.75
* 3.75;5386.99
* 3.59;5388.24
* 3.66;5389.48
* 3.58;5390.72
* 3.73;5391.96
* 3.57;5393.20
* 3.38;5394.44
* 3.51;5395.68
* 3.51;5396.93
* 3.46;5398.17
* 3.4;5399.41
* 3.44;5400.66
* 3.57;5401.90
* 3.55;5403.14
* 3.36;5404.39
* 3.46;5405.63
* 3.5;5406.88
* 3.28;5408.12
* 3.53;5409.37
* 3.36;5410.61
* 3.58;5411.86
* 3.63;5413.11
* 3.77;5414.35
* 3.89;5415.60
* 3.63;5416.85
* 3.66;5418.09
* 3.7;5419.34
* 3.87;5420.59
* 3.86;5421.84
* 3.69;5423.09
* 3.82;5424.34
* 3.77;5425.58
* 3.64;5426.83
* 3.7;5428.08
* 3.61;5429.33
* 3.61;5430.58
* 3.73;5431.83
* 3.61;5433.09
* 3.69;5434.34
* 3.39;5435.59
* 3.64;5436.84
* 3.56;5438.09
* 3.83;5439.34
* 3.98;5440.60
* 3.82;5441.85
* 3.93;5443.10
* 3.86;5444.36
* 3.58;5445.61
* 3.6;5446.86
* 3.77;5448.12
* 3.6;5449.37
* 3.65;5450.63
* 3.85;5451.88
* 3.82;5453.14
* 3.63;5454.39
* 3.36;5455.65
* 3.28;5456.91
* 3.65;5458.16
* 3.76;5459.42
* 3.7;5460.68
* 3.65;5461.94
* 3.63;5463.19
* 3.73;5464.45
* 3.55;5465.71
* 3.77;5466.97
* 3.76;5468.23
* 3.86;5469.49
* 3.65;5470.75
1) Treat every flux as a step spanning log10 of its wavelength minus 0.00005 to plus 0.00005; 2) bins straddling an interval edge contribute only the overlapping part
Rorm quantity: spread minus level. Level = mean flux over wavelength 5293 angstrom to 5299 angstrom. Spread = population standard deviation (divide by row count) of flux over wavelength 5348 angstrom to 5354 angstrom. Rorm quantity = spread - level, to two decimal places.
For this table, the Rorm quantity -3.54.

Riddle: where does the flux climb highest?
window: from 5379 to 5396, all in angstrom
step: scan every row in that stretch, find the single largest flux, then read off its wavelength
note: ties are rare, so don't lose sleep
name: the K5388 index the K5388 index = 5379.56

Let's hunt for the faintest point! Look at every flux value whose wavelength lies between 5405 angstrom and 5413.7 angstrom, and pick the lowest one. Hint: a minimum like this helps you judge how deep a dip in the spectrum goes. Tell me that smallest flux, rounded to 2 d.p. 3.28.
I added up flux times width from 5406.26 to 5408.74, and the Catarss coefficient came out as 8.4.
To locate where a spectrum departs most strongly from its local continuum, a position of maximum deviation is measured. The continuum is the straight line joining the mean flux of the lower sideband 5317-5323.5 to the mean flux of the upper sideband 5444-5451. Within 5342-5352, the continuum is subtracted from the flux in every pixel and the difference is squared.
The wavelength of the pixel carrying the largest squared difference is 5343.76 angstrom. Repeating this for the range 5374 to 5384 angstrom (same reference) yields 5379.56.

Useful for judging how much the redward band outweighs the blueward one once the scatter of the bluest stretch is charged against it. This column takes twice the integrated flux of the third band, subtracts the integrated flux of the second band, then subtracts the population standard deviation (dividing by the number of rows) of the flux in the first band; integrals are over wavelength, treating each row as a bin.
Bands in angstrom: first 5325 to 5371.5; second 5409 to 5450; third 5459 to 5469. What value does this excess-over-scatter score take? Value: -78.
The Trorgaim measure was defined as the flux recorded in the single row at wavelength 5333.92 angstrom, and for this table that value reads 3.75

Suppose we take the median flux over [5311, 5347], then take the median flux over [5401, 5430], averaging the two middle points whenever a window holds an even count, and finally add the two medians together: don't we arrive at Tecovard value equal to 7.320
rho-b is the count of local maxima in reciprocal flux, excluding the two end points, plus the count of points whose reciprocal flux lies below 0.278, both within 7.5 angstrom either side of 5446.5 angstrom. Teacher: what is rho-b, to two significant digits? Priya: 14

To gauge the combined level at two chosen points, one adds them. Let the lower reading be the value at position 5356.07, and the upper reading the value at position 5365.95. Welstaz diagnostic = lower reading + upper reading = 7.85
